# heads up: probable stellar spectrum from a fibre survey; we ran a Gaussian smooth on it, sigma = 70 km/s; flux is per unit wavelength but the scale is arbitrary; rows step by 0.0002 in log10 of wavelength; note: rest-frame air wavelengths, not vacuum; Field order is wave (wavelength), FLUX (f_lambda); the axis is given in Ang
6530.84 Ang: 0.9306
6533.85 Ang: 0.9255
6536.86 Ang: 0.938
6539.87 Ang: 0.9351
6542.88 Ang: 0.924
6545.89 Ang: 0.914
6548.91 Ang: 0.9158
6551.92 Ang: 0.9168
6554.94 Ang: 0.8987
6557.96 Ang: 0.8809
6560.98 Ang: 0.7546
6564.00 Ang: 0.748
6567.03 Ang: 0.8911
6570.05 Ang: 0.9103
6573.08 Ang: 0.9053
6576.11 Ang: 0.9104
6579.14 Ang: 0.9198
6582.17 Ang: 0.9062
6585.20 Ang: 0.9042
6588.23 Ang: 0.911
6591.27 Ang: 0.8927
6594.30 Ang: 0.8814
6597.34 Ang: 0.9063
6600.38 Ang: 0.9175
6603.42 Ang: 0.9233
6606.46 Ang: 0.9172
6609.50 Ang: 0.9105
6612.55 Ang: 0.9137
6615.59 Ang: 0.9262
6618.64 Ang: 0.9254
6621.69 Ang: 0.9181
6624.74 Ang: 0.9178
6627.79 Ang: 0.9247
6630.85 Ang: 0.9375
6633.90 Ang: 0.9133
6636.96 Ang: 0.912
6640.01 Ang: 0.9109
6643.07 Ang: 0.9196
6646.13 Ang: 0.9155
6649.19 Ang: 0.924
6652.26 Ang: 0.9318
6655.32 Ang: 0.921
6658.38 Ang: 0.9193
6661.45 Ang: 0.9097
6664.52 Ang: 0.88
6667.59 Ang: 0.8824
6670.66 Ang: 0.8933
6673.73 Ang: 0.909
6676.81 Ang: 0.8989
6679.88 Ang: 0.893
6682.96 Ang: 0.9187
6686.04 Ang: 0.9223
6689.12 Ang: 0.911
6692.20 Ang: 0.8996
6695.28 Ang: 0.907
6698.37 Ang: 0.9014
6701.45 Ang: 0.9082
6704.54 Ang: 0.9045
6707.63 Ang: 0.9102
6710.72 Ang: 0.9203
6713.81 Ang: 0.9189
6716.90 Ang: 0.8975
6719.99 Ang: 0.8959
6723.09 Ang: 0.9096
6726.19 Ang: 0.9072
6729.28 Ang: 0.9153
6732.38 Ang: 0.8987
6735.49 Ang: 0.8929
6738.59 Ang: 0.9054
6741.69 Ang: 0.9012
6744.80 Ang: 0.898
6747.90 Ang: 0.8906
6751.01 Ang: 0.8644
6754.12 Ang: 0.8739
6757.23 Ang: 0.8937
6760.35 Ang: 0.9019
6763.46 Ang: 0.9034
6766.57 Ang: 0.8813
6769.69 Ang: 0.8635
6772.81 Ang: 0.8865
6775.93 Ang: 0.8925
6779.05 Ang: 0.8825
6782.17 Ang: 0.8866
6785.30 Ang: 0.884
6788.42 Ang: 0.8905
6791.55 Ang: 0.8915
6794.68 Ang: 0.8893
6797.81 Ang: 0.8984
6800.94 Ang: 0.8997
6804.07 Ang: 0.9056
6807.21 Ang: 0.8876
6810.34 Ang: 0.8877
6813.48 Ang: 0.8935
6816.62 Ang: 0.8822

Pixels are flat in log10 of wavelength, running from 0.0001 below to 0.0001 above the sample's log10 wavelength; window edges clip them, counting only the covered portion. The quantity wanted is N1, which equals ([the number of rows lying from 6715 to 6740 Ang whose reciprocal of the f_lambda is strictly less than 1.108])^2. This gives 16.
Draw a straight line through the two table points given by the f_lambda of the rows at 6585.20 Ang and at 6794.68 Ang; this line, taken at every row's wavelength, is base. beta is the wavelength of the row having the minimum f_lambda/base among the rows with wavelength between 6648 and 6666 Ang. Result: 6664.52 Ang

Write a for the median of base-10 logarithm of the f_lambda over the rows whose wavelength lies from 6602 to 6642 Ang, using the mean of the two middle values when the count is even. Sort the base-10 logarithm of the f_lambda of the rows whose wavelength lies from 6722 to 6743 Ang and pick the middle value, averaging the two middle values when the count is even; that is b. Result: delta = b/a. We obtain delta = 1.16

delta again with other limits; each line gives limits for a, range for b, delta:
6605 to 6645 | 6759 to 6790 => 1.40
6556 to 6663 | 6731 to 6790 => 1.28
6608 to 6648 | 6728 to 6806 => 1.33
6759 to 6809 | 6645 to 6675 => 0.78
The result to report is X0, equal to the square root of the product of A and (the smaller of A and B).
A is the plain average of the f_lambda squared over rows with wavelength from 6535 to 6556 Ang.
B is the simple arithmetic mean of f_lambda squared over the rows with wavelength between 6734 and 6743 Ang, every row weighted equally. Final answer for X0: 0.828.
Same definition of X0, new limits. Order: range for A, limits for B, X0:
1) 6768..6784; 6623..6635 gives 0.779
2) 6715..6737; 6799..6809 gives 0.810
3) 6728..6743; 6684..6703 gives 0.815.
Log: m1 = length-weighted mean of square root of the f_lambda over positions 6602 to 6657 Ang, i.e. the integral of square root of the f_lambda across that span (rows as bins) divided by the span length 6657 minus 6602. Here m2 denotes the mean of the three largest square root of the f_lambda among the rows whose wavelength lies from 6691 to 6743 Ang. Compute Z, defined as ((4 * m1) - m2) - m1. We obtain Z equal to 1.92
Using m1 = 0.959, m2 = 0.958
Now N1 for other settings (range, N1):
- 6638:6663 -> 64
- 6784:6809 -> 1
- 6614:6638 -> 64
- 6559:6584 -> 25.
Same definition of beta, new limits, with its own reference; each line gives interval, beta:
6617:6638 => 6636.96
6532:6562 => 6560.98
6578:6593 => 6591.27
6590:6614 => 6594.30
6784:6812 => 6785.30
